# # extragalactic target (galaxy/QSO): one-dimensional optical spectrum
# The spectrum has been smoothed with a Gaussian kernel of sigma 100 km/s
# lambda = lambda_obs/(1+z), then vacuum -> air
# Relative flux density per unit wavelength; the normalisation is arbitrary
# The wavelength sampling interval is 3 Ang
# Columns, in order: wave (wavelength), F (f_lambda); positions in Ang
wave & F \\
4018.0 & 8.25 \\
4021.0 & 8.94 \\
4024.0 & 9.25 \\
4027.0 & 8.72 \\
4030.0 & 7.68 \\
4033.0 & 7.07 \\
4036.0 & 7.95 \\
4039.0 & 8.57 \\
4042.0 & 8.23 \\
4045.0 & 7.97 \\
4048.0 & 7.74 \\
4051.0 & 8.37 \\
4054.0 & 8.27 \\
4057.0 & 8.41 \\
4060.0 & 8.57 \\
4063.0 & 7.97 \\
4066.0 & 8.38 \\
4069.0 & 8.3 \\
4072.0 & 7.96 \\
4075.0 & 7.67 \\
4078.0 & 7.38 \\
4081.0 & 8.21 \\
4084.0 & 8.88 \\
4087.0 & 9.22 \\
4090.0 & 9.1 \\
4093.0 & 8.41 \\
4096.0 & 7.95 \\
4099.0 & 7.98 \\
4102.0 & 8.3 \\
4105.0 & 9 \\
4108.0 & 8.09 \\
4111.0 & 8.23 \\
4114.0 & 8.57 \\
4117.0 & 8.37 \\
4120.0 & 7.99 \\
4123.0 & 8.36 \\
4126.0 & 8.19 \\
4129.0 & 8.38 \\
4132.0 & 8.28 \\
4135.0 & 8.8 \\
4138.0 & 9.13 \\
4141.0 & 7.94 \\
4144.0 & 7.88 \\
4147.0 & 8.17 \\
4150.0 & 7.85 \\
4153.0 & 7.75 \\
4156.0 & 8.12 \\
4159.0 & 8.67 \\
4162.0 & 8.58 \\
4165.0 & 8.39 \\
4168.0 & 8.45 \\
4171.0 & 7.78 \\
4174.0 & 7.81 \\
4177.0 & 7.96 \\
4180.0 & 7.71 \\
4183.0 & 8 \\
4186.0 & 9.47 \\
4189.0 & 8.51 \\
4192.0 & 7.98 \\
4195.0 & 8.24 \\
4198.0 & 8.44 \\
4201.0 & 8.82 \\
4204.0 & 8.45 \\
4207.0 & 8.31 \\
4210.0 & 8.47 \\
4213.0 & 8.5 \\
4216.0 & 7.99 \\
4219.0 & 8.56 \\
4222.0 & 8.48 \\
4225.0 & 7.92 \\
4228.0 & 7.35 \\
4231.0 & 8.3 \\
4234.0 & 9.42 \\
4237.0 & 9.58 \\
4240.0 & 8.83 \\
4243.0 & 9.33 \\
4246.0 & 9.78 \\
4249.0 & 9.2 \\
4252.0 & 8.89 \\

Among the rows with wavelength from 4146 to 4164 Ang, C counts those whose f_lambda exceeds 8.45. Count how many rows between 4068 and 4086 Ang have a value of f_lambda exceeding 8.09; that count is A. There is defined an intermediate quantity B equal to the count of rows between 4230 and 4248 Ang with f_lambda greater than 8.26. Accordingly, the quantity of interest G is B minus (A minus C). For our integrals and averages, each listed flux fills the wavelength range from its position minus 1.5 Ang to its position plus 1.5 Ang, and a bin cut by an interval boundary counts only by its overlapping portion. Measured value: 5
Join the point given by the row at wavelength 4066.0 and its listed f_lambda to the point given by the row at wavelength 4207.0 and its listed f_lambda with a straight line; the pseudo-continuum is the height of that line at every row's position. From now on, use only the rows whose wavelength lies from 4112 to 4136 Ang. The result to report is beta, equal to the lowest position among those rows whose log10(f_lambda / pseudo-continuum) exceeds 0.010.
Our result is 4114.0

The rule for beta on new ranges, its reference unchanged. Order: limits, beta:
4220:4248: 4234.0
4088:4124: 4090.0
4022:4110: 4024.0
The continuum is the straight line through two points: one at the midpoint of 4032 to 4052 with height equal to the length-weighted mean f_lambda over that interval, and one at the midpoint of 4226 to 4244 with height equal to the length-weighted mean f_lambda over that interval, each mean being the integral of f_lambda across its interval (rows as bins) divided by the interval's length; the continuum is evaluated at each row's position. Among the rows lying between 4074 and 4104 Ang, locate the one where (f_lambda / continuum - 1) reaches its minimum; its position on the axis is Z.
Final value 4078.0 Ang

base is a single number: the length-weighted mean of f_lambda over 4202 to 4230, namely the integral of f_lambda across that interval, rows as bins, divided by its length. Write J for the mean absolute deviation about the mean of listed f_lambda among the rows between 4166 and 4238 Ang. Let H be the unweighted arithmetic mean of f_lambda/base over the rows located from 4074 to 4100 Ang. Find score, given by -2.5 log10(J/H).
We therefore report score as 0.98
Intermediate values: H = 1.01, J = 0.41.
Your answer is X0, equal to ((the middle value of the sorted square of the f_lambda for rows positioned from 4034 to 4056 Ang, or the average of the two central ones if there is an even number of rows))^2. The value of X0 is 4588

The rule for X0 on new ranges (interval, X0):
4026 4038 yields 3732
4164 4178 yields 4015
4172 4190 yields 4055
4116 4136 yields 4885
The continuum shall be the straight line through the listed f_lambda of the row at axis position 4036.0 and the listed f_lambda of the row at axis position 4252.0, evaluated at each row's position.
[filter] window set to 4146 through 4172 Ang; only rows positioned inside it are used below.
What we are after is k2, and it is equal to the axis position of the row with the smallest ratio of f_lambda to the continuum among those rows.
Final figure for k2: 4171.0 Ang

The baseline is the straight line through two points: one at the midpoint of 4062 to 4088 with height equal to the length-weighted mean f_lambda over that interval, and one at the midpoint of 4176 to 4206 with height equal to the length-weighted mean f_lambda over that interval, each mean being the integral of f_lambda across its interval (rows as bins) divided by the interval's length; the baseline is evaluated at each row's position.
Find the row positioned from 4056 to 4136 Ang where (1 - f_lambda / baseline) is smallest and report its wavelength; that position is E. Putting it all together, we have 4087.0 Ang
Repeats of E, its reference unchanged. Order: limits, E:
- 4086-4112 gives 4087.0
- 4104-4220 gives 4186.0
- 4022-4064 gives 4024.0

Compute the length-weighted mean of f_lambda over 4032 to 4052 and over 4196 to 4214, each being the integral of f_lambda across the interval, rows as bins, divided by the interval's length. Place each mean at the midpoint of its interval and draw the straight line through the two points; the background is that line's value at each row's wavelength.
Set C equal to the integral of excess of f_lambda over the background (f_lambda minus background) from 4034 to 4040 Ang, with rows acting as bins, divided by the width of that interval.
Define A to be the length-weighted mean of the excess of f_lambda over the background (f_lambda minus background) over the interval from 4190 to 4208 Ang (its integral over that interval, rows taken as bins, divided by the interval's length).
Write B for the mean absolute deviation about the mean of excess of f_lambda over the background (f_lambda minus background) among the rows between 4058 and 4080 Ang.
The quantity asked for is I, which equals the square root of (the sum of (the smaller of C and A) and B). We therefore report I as 0.50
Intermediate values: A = -0.09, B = 0.34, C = 0.15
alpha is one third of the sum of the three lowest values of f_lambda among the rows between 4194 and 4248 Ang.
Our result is 7.75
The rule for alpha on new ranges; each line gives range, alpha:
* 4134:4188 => 7.75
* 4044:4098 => 7.60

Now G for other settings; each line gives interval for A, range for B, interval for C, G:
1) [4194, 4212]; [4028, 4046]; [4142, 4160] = -4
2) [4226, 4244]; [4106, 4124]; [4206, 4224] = 2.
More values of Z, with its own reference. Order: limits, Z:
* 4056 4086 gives 4078.0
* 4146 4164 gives 4153.0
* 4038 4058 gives 4048.0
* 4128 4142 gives 4141.0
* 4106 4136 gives 4120.0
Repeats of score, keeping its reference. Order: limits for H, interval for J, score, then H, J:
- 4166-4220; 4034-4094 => 1.17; 1.01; 0.34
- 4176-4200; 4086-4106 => 0.84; 1.01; 0.46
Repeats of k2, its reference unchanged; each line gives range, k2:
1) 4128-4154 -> 4153.0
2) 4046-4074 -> 4048.0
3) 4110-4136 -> 4120.0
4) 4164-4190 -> 4180.0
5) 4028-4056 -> 4033.0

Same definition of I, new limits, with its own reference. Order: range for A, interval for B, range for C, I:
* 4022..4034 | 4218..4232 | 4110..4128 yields 0.67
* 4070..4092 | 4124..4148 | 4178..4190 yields 0.54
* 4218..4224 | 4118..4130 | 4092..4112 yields 0.25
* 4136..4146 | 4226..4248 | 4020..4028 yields 0.83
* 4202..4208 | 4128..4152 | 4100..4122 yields 0.54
